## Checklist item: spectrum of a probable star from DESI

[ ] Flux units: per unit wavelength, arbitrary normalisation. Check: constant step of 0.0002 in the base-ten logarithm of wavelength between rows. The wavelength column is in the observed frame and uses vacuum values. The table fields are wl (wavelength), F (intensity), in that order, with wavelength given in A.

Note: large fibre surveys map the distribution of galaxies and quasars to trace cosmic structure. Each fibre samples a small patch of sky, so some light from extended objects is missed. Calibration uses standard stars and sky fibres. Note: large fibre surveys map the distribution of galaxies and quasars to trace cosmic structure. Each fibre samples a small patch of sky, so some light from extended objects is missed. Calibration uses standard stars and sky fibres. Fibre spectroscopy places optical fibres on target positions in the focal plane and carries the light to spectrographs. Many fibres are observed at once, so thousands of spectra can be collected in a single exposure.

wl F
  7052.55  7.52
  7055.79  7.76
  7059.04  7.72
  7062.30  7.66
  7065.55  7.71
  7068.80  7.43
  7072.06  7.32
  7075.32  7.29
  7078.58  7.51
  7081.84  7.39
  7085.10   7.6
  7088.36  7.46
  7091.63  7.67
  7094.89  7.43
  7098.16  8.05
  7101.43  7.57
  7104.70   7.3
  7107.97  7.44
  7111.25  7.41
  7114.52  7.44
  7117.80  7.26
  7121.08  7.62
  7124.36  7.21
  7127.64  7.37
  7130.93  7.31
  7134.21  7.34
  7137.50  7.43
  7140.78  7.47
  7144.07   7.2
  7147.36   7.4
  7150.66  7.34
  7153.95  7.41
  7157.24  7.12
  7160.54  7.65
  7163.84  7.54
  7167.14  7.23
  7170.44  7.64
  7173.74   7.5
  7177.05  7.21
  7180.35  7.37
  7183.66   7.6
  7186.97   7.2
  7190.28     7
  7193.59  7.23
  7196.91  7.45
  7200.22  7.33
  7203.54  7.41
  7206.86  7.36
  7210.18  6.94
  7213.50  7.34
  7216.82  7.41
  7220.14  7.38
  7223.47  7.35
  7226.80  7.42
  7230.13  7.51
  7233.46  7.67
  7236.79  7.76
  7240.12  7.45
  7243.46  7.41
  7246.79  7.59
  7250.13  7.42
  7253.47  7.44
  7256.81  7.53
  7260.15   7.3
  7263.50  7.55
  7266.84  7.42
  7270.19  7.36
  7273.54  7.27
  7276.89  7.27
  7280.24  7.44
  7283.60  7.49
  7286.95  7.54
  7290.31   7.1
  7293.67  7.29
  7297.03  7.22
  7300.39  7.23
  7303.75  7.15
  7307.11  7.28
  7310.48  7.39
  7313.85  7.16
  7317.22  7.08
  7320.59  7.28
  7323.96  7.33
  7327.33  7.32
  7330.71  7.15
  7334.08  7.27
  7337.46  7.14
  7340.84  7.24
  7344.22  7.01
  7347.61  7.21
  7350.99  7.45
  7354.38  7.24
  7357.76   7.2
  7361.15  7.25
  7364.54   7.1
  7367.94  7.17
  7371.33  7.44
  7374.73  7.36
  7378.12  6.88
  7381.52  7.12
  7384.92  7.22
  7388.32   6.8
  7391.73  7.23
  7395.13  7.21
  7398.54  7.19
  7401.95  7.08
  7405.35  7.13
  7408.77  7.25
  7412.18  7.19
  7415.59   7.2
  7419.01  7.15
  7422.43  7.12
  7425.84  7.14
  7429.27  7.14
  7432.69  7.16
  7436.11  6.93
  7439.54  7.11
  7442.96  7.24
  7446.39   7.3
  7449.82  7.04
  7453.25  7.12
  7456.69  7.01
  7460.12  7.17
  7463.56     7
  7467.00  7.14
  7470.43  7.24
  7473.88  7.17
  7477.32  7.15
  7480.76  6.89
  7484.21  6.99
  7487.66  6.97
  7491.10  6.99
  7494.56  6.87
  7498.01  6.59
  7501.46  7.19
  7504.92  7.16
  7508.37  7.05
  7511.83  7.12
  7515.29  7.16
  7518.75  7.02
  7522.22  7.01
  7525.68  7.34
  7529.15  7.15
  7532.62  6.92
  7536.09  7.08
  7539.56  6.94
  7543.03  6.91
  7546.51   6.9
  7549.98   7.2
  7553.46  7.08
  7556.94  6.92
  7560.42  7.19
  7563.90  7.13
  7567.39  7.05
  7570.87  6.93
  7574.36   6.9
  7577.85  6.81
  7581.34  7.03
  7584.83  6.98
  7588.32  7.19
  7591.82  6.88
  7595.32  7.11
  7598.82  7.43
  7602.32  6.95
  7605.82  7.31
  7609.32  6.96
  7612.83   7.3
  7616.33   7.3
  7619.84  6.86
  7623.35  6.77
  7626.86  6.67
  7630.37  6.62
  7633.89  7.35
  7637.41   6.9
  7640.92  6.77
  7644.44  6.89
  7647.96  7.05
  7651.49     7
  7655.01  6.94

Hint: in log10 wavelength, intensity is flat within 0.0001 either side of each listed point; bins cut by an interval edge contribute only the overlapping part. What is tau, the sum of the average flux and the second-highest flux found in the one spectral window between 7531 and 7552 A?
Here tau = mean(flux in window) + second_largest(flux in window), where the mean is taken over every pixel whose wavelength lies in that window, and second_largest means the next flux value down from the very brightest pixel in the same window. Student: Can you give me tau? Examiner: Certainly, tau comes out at 14.1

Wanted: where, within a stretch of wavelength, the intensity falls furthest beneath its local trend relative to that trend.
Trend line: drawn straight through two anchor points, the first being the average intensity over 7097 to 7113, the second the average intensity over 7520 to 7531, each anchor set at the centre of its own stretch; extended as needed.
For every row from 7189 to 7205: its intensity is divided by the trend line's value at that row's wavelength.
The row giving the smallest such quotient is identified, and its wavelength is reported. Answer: 7190.28 A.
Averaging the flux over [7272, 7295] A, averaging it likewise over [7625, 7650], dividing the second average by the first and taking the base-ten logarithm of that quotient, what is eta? -0.027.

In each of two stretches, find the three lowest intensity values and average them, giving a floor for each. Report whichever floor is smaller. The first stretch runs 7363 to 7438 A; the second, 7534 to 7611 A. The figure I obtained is 6.86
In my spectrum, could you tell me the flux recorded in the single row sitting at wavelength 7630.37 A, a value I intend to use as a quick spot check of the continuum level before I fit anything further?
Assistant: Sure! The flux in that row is 6.62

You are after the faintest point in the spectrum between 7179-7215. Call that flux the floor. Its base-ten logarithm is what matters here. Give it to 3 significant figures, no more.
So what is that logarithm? 0.841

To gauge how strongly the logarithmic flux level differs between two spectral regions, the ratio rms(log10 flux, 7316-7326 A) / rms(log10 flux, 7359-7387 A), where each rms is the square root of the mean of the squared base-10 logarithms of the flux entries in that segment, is 1.00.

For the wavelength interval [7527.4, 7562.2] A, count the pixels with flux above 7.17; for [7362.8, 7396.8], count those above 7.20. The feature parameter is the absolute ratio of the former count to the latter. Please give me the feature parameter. 0.40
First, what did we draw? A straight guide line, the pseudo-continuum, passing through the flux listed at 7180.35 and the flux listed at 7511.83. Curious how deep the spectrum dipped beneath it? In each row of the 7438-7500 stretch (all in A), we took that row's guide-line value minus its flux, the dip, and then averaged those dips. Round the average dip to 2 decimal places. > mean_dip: 0.10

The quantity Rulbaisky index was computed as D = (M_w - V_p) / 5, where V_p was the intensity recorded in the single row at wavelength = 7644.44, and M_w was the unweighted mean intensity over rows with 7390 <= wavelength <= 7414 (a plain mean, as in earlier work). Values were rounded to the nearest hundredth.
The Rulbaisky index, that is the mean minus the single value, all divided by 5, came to 0.06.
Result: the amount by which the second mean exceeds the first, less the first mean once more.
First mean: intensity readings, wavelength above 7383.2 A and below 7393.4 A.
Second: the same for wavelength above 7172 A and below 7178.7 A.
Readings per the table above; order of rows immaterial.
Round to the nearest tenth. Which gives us -6.8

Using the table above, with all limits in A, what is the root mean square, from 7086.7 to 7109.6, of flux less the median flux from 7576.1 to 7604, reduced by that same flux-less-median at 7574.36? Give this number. 0.7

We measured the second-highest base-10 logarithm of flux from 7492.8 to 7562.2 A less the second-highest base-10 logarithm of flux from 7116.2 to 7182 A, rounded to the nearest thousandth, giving -0.026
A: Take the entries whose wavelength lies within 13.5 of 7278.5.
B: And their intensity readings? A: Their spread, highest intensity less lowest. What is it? 0.44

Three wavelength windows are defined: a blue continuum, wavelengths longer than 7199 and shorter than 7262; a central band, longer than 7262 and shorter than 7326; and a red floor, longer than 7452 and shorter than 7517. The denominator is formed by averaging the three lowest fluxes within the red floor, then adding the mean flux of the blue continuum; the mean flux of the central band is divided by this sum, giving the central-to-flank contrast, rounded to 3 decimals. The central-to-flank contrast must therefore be 0.514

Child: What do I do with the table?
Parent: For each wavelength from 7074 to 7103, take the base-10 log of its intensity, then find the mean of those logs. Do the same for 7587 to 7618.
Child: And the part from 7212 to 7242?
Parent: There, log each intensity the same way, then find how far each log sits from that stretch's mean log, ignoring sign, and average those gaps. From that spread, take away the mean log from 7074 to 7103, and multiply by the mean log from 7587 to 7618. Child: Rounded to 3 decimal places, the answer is -0.745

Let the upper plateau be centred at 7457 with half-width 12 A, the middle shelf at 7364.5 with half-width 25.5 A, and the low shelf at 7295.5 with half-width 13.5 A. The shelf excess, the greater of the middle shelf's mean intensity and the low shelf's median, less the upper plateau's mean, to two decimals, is 0.14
